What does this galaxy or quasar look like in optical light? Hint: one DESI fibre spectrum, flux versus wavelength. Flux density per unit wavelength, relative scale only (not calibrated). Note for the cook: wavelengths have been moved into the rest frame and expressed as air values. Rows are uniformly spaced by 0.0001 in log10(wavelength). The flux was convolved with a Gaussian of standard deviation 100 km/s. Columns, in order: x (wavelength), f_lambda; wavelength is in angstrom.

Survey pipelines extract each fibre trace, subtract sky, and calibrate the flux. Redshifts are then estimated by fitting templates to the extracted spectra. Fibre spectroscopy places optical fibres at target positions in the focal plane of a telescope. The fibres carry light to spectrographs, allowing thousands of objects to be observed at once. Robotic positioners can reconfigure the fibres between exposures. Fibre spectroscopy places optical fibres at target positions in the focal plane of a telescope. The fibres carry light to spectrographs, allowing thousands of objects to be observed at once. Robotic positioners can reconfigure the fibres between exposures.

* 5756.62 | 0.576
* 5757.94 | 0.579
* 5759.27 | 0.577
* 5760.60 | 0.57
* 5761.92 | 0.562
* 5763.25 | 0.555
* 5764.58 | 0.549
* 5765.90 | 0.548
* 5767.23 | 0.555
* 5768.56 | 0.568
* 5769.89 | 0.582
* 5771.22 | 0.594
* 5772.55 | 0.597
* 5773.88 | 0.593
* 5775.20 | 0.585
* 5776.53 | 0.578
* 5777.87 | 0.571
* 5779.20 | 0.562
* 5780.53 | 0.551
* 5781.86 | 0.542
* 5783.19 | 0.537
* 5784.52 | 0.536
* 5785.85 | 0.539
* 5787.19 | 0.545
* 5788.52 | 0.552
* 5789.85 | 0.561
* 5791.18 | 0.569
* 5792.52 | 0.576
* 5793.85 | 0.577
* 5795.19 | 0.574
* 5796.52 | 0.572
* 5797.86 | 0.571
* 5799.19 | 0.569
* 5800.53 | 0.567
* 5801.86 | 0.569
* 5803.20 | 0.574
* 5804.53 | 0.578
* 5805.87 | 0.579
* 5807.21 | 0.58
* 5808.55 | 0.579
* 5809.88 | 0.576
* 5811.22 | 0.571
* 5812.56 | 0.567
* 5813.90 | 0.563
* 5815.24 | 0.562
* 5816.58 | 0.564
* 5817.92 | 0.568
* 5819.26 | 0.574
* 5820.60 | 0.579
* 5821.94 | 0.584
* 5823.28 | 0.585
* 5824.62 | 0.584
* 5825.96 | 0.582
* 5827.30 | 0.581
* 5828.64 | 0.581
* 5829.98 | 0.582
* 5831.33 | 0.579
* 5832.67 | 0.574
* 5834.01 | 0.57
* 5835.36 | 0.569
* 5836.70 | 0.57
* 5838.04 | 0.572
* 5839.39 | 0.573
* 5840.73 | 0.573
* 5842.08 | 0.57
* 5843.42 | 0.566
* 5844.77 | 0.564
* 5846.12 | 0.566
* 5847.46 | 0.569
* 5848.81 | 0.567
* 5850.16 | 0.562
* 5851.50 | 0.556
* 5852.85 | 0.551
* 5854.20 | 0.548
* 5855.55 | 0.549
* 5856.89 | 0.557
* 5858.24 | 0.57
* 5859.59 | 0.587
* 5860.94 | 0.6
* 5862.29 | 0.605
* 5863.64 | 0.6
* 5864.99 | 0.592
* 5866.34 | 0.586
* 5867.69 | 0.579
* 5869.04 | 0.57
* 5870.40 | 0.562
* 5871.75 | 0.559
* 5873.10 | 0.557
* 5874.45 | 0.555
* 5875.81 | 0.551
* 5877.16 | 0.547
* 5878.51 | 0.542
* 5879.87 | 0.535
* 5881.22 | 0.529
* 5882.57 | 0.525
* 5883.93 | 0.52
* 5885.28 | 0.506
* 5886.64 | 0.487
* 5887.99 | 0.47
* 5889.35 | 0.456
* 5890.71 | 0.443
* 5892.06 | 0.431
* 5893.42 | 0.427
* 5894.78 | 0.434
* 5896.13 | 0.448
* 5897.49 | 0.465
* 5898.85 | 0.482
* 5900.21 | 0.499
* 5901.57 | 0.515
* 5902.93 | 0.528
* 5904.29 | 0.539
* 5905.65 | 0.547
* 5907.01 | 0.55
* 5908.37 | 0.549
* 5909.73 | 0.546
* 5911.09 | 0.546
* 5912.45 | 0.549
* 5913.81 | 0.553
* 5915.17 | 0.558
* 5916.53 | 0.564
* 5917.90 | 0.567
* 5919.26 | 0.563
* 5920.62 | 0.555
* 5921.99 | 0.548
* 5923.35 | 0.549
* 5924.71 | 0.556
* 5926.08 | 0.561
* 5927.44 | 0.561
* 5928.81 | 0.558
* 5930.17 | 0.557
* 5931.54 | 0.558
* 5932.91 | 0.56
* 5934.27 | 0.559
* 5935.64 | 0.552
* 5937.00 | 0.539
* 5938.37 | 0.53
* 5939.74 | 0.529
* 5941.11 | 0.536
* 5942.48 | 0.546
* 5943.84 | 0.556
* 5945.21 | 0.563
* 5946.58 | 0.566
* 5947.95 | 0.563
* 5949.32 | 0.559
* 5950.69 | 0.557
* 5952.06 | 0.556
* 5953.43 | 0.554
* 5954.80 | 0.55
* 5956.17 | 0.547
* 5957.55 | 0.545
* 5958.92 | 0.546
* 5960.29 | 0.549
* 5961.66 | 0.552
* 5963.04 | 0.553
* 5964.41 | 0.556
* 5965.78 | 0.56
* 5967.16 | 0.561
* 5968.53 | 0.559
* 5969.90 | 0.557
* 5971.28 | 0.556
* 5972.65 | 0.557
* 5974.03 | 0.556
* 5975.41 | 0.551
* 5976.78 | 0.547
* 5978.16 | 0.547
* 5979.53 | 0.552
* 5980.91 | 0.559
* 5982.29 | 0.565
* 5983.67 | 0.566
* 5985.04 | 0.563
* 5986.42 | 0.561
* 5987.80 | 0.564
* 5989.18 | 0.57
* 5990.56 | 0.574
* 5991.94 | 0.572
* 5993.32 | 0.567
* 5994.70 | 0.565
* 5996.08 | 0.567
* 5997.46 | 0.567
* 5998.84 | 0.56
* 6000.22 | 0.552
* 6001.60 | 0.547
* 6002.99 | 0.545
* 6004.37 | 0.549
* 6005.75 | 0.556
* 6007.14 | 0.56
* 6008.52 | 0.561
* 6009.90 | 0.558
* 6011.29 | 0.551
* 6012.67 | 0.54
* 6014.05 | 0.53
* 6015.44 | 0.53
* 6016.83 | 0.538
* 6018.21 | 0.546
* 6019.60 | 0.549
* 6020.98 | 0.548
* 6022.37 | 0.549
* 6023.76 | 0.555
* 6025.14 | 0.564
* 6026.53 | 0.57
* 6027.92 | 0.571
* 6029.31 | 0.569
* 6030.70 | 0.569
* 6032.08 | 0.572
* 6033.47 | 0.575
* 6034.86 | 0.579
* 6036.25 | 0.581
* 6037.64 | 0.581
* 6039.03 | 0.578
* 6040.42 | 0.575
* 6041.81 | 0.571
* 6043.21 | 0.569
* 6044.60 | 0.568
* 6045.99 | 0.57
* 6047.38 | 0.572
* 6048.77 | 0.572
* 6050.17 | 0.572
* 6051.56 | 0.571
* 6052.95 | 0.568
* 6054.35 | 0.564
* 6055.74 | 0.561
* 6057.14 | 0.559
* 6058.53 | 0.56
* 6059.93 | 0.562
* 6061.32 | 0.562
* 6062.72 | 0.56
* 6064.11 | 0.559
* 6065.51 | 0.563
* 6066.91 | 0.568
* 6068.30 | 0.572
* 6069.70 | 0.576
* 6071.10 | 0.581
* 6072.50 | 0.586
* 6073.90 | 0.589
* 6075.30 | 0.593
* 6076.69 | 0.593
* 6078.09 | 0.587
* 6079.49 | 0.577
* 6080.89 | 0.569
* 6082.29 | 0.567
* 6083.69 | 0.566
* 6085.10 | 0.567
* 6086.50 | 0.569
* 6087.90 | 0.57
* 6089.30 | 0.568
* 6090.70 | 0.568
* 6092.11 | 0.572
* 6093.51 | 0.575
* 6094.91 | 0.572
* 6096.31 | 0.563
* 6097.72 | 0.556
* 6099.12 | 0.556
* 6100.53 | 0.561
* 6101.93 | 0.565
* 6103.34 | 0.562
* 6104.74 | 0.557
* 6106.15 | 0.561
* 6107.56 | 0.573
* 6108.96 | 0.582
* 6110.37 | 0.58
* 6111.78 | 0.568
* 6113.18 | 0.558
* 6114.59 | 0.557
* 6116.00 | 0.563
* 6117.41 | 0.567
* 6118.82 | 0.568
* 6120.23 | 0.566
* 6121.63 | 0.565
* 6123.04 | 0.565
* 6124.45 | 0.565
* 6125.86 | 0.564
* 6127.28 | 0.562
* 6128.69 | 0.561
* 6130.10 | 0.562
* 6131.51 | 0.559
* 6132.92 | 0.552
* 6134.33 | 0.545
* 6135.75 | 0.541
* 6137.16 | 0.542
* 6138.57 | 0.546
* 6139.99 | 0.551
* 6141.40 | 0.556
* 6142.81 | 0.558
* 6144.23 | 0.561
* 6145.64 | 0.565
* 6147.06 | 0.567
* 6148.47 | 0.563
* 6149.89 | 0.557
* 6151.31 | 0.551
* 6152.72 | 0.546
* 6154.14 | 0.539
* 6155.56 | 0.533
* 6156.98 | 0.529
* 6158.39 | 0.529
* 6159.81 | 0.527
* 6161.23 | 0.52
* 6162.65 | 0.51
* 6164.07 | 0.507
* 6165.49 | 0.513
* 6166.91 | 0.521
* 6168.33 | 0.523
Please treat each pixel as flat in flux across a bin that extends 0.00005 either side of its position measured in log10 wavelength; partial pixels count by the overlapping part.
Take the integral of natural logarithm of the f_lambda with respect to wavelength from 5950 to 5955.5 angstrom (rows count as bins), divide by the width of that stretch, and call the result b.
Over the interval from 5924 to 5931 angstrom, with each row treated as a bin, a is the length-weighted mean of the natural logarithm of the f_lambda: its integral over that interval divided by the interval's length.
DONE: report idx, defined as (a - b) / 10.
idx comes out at 0.0008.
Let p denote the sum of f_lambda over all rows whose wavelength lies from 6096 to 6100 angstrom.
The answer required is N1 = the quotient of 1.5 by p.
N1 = 0.9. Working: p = 1.7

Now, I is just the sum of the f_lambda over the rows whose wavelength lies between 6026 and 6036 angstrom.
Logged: 4.0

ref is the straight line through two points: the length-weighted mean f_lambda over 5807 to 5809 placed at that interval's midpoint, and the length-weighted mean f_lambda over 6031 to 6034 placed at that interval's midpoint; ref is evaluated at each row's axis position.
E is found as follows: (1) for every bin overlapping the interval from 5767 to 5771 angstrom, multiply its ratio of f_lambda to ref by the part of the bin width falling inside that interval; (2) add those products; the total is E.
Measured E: 3.95 angstrom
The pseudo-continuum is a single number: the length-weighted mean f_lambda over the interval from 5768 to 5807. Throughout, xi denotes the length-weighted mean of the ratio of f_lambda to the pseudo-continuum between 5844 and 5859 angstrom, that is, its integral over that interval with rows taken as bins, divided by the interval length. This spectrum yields 0.986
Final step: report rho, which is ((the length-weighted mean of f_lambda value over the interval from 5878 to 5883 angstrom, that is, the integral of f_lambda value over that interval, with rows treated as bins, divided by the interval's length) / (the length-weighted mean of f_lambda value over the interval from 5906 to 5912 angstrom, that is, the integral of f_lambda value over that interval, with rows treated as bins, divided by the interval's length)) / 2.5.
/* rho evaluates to 0.389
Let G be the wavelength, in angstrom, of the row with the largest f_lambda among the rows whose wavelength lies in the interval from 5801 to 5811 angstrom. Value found 5807.21 angstrom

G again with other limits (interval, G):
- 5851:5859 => 5858.24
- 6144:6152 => 6147.06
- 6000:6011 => 6008.52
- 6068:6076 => 6075.30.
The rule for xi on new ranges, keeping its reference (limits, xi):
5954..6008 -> 0.981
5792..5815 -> 1.008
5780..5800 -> 0.983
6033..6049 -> 1.011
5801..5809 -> 1.014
